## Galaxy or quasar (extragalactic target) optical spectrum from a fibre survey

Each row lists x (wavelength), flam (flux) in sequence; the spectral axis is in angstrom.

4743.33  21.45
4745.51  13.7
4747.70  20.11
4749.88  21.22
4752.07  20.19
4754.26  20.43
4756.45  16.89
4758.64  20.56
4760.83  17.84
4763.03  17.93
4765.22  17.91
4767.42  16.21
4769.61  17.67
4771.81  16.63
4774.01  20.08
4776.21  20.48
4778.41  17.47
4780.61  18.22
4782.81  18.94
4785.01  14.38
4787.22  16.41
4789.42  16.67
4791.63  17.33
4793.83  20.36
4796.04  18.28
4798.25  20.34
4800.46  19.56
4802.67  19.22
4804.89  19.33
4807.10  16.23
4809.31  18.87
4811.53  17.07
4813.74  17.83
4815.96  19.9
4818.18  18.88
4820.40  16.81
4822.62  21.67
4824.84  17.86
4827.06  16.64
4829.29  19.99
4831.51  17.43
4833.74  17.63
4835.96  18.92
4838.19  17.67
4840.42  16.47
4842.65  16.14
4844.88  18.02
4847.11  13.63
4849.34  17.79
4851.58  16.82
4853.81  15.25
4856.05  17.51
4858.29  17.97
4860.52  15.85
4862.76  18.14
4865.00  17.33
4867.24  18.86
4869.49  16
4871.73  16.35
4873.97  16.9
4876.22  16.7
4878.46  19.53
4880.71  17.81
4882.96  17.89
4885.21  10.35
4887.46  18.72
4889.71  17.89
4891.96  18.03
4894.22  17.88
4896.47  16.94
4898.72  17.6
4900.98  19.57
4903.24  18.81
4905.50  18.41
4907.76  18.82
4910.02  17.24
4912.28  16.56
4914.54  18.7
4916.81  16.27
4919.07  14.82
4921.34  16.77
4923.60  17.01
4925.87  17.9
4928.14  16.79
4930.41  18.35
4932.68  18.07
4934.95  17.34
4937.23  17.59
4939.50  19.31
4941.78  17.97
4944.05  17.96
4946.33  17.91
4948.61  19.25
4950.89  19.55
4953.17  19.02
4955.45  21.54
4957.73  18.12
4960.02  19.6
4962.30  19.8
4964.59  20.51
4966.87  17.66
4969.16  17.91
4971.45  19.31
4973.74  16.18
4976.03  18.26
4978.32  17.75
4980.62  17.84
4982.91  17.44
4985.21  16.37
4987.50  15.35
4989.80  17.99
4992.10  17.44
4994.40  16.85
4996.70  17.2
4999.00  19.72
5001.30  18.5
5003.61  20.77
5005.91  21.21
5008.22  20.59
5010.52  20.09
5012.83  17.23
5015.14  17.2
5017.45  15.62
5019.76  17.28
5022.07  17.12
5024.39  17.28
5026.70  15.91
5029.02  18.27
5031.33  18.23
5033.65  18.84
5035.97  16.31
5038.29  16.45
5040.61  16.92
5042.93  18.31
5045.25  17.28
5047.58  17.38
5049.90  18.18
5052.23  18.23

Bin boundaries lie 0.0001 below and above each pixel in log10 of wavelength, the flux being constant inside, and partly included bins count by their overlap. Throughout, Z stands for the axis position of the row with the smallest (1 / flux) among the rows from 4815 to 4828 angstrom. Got 4822.62 angstrom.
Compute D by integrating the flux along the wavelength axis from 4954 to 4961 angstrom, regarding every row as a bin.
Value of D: 138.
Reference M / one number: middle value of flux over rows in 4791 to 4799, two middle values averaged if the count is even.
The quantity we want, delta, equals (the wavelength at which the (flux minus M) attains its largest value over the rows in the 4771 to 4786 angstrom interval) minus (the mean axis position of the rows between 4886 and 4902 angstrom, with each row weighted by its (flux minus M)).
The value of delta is -117.8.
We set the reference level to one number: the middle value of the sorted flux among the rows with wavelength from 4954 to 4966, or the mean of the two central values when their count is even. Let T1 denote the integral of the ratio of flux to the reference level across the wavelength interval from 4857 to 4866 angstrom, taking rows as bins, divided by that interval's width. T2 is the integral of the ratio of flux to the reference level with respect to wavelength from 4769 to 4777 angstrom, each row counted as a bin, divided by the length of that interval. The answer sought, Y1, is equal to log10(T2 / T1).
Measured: 0.03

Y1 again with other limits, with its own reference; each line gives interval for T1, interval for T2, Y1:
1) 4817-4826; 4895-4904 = -0.01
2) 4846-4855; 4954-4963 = 0.09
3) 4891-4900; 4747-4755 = 0.07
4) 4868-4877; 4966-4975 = 0.03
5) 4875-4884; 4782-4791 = -0.04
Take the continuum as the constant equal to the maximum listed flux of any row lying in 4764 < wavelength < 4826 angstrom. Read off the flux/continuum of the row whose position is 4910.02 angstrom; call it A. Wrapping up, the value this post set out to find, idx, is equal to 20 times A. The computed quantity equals 15.9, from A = 0.80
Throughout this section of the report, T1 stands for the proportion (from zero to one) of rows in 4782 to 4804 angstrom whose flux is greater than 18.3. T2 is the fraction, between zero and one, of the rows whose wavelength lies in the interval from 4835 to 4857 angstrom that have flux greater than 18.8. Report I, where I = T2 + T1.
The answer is 0.6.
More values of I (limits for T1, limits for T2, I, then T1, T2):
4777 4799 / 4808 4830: 0.8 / 0.30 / 0.5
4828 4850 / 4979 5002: 0.3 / 0.20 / 0.1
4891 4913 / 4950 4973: 1.1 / 0.40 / 0.7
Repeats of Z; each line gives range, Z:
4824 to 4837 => 4829.29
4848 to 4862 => 4858.29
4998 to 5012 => 5005.91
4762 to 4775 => 4774.01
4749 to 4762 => 4749.88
